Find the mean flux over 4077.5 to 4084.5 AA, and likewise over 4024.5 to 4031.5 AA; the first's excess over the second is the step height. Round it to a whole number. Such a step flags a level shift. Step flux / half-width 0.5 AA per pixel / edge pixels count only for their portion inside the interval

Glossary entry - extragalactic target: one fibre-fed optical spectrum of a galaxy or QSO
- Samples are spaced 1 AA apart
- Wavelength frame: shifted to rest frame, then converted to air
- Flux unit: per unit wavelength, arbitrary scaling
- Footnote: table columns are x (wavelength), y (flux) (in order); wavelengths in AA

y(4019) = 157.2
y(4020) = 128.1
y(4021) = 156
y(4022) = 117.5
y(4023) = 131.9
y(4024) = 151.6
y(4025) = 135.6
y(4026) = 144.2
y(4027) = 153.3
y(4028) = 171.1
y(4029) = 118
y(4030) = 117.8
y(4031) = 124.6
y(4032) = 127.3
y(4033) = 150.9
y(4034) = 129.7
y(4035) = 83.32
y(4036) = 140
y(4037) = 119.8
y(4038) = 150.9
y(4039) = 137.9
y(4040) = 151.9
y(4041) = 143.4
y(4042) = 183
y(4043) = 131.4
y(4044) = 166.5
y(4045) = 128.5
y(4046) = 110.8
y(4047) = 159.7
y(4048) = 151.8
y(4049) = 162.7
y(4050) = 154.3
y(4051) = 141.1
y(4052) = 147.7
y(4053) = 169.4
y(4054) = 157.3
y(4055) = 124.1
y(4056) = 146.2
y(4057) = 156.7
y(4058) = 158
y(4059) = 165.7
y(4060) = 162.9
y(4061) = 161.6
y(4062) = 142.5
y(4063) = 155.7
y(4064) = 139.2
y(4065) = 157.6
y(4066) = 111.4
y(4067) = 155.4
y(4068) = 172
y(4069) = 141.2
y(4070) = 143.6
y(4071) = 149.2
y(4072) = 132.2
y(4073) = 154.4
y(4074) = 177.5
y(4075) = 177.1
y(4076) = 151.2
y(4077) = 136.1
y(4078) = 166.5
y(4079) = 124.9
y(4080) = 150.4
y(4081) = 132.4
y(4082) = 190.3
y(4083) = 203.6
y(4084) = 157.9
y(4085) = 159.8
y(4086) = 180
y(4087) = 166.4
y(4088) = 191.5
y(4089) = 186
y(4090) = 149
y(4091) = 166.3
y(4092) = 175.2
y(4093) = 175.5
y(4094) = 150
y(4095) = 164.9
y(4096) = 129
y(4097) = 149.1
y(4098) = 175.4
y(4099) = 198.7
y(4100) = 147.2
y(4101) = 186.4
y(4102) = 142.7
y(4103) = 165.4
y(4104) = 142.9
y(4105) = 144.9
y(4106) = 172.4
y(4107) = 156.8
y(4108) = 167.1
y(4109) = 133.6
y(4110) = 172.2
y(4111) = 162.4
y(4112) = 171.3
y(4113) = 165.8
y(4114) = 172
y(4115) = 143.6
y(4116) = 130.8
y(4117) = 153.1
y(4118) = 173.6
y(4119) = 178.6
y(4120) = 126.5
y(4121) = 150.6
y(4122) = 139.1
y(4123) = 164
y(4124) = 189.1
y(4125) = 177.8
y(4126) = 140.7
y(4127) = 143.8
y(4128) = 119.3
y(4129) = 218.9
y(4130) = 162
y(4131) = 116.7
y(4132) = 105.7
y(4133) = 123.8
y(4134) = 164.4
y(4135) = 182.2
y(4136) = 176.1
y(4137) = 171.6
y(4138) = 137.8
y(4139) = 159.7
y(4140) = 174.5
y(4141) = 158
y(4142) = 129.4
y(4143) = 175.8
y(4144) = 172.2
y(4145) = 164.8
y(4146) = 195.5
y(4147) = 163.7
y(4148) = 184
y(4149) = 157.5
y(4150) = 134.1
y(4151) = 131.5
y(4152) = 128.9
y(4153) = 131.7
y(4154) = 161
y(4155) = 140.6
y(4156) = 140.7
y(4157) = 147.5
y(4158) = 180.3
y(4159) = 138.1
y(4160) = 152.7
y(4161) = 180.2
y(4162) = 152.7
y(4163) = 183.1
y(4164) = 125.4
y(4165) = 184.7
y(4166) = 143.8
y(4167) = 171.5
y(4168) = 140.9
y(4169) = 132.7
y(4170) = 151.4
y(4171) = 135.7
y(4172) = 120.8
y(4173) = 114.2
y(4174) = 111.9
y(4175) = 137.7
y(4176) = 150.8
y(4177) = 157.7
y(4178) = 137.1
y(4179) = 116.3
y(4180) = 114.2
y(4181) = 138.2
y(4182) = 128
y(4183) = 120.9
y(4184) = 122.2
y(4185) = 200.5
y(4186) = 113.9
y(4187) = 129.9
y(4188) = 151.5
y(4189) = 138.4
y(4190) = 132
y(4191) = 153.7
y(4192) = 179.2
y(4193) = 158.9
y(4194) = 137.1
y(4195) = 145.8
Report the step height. 23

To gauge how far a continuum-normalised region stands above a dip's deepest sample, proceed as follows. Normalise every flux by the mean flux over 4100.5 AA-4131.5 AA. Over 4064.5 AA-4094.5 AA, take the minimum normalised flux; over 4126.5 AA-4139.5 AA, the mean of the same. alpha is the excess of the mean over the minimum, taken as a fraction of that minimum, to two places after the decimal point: 0.37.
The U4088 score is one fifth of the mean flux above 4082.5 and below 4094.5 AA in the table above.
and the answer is 34.4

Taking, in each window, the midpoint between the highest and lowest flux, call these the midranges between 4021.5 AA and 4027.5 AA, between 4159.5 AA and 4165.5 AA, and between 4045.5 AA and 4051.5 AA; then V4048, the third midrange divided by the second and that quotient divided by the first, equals 0.0065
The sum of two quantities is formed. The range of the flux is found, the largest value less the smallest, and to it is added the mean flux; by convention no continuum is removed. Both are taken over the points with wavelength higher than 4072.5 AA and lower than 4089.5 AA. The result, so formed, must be 244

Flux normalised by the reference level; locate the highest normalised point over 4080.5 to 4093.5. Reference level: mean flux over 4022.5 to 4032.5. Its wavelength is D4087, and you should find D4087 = 4083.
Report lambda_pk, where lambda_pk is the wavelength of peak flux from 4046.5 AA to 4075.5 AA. 4074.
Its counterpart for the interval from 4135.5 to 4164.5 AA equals 4146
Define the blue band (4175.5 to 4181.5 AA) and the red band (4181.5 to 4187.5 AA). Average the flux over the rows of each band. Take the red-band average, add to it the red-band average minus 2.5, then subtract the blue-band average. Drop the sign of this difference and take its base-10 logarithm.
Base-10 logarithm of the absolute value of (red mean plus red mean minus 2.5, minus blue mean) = 2.13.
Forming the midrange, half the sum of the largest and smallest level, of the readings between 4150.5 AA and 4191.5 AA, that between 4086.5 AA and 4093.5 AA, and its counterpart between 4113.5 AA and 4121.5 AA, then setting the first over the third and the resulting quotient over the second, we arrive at 0.0060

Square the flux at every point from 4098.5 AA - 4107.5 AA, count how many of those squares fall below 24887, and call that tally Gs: 5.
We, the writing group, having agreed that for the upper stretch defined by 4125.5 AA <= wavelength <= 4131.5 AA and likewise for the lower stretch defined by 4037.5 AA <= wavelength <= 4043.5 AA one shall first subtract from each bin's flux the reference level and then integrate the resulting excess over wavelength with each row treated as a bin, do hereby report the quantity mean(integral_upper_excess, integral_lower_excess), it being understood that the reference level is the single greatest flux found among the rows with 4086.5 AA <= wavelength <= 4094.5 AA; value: -249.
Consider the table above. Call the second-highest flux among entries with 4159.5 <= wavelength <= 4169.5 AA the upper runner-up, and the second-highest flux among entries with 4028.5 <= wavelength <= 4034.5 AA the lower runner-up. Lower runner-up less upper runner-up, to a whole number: -53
